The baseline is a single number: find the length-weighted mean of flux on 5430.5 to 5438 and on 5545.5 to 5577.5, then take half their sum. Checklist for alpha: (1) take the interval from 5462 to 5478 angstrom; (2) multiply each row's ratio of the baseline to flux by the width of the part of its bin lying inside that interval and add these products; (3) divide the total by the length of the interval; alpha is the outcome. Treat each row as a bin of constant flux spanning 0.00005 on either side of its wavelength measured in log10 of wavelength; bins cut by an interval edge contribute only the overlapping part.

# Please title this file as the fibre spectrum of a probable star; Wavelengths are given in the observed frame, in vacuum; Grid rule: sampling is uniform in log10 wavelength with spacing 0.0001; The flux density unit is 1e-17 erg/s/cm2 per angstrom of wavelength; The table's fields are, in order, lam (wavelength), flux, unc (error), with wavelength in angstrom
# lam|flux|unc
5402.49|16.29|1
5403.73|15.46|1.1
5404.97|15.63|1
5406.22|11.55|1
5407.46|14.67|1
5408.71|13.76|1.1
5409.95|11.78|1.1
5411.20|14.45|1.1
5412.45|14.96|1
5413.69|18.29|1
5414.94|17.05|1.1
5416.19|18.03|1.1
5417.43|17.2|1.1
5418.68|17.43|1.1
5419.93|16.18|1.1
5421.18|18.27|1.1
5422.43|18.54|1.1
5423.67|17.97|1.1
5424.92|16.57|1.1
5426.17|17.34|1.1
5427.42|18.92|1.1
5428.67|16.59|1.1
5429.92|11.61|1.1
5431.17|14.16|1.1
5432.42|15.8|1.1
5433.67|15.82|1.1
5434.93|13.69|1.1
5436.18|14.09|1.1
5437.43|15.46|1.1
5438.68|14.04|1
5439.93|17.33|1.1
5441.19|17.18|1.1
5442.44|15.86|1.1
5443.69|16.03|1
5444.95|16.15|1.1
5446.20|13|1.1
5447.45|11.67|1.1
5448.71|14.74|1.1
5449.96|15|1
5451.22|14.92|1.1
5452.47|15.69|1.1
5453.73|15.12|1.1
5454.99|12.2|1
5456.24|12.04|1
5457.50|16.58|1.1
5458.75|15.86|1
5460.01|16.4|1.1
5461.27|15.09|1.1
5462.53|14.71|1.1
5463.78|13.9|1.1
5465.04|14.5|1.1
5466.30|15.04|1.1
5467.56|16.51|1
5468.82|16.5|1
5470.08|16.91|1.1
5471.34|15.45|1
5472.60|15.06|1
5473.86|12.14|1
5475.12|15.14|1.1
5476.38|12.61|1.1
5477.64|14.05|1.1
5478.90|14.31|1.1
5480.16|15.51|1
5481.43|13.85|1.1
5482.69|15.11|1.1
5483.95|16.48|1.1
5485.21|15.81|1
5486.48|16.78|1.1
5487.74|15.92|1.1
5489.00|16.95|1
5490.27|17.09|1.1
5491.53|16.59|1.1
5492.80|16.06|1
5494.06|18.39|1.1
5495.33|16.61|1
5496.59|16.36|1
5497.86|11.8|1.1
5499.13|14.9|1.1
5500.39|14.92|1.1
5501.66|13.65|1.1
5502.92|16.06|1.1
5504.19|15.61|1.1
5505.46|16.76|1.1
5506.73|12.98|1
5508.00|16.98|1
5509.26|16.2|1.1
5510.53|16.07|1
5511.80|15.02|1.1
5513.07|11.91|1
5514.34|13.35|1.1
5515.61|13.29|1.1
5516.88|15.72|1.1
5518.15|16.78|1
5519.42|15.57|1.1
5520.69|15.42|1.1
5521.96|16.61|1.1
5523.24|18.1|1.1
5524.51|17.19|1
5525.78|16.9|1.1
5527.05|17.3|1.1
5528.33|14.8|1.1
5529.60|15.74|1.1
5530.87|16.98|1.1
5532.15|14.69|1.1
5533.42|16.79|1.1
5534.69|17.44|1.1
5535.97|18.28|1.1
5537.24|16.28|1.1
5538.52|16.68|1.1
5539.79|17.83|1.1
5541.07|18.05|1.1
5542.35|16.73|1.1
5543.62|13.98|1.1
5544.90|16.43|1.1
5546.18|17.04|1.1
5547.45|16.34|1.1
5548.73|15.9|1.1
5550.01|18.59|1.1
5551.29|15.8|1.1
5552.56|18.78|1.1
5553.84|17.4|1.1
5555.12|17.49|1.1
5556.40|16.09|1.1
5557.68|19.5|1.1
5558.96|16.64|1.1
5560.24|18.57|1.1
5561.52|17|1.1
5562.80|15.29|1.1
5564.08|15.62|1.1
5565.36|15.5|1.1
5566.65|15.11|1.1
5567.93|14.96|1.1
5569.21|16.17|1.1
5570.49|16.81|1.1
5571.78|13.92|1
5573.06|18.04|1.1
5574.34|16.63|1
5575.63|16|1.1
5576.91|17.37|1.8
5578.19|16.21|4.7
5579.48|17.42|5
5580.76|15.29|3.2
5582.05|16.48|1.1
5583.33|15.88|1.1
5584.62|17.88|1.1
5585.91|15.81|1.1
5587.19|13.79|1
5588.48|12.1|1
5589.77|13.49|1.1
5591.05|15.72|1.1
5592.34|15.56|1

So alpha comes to 1.07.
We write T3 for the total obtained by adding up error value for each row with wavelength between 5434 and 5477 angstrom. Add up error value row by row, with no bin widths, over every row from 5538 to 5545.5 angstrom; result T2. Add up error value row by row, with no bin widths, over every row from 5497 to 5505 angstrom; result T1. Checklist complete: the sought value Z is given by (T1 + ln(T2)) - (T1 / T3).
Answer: 8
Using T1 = 6.6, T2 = 7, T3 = 36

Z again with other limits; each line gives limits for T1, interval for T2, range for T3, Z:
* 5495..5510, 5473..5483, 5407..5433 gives 14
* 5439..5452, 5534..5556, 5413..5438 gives 13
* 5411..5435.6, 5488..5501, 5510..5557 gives 24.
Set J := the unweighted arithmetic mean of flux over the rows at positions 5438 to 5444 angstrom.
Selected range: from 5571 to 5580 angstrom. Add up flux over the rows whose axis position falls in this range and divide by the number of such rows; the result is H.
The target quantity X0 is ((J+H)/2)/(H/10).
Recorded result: 9.87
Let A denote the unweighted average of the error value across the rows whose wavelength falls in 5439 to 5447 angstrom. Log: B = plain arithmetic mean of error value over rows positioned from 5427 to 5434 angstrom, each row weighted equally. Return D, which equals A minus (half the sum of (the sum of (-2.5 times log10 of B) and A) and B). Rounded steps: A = 1.08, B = 1.10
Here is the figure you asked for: 0.043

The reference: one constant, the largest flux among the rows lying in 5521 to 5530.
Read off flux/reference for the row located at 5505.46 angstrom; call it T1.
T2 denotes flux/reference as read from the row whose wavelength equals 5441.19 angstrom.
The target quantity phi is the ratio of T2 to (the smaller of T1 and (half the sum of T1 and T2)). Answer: 1.03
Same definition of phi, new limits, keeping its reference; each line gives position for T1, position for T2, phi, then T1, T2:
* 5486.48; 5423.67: 1.07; 0.93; 0.99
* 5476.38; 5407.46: 1.16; 0.70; 0.81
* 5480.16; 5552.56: 1.21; 0.86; 1.04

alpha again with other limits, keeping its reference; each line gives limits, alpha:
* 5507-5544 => 0.99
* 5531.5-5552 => 0.95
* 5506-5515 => 1.09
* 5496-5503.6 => 1.09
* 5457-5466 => 1.03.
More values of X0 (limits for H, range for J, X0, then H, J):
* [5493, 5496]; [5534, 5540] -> 9.94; 17.5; 17.3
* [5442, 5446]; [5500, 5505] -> 9.70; 16.0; 15.1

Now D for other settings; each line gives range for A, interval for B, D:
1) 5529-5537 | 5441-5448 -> 0.052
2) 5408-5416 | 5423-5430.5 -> 0.035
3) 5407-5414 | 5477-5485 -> 0.027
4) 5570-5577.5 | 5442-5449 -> 0.093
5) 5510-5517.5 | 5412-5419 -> 0.035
